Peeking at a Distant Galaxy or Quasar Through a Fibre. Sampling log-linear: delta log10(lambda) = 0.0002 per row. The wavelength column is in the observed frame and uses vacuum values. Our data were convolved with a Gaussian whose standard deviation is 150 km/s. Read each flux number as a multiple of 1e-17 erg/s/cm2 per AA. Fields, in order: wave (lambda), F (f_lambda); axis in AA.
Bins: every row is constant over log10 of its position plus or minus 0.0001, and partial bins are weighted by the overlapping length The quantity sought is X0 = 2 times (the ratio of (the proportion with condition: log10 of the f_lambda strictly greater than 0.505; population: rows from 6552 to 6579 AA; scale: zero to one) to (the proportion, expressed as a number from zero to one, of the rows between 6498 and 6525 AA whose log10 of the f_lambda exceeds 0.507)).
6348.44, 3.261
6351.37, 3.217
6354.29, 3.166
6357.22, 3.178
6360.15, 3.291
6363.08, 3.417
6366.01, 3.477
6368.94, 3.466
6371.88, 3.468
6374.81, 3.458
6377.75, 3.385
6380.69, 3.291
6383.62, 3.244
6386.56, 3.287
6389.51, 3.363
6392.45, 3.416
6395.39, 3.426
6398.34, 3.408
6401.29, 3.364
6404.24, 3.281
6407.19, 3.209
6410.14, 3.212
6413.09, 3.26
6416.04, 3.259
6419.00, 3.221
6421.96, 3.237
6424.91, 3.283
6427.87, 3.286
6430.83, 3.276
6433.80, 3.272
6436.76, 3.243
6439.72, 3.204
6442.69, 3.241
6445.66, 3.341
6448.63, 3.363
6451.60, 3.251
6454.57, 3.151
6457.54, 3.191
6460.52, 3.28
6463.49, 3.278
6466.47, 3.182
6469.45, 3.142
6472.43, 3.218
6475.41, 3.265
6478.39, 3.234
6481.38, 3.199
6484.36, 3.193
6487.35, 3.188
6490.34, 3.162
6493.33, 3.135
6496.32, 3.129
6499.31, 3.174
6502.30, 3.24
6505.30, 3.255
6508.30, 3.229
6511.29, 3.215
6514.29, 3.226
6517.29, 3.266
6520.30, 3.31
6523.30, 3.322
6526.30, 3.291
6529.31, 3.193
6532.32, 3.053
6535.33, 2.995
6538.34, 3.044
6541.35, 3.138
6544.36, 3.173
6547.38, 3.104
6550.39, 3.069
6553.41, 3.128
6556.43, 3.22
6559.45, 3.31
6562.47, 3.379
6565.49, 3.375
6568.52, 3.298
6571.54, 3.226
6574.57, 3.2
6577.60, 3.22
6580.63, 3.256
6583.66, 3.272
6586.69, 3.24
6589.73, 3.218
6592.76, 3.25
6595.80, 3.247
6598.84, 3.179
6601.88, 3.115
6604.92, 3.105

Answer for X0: 2.0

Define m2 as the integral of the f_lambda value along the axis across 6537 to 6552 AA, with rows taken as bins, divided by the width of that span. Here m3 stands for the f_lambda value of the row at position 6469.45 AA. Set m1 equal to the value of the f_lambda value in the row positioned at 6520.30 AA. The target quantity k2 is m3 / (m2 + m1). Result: 0.49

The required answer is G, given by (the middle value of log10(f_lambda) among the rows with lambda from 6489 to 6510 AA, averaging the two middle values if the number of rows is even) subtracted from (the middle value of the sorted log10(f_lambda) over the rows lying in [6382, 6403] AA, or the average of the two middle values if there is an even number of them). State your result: 0.025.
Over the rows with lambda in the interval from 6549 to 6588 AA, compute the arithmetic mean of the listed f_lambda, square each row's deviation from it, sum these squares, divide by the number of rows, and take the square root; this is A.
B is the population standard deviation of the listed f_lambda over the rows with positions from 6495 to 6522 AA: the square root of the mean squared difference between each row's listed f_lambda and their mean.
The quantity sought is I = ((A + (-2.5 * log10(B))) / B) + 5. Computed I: 73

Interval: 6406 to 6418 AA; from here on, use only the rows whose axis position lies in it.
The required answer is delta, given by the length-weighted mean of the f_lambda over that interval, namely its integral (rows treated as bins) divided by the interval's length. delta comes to 3.24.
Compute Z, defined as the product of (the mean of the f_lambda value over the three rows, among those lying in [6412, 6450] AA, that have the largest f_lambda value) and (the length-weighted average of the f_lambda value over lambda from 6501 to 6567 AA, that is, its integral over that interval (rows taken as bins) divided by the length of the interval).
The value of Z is 10.7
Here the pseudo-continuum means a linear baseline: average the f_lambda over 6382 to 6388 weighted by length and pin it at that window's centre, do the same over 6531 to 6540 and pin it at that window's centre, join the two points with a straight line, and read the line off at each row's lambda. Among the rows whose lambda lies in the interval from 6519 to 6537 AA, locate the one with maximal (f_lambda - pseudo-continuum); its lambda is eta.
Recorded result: 6523.30 AA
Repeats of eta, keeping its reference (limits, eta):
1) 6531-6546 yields 6544.36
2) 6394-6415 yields 6395.39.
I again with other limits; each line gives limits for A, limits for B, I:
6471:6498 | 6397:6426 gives 54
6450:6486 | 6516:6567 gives 25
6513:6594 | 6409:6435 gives 165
